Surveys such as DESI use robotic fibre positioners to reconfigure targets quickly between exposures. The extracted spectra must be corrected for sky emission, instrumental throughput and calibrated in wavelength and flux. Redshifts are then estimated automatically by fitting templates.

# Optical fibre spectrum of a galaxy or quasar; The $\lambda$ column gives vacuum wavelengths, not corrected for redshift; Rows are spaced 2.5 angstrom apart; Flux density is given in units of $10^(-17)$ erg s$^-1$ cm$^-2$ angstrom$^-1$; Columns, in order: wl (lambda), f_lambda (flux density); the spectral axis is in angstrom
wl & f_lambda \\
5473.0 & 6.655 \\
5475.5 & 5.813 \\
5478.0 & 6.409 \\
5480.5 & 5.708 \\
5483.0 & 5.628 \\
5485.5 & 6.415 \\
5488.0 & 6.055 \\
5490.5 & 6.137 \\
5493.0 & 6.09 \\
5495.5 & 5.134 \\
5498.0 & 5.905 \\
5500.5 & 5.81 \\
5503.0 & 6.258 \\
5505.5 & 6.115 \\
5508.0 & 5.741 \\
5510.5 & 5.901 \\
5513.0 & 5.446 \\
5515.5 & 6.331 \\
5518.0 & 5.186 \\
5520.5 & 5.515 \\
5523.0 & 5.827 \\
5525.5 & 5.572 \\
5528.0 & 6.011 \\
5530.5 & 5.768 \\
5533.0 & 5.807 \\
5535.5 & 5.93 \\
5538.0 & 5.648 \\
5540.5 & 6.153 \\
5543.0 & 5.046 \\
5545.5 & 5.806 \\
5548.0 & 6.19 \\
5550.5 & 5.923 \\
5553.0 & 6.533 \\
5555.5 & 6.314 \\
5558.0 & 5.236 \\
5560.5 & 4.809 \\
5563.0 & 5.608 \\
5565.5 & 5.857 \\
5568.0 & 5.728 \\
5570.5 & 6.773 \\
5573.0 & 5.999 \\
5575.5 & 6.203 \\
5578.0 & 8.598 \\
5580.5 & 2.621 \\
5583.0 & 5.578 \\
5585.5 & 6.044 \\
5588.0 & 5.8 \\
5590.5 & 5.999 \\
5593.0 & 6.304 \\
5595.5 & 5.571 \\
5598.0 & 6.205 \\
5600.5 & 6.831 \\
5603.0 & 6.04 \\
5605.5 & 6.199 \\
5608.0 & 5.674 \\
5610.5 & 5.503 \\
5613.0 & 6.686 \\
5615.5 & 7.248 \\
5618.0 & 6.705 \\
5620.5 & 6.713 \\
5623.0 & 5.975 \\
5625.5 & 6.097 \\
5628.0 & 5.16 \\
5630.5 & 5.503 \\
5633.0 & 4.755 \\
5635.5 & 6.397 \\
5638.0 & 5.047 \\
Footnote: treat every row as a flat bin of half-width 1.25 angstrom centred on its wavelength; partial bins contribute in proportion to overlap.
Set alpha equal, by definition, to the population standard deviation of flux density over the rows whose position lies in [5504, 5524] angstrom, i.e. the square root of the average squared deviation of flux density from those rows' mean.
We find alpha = 0.3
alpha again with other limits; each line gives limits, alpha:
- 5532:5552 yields 0.3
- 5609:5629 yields 0.7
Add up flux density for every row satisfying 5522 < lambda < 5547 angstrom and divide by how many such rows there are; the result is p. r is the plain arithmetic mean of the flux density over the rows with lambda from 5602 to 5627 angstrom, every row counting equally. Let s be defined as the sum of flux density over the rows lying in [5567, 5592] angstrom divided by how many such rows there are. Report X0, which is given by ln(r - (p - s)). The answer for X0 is 1.87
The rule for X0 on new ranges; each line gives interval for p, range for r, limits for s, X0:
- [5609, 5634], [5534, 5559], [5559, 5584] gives 1.73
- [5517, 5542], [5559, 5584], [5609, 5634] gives 1.80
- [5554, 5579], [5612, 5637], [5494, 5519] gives 1.76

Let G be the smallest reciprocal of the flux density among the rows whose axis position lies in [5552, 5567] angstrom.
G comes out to 0.153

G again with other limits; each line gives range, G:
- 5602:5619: 0.138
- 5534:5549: 0.162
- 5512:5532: 0.158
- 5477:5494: 0.156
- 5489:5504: 0.160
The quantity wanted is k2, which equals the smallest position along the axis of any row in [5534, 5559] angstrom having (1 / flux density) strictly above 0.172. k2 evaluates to 5538.0 angstrom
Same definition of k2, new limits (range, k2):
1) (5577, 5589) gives 5580.5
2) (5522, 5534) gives 5525.5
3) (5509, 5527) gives 5513.0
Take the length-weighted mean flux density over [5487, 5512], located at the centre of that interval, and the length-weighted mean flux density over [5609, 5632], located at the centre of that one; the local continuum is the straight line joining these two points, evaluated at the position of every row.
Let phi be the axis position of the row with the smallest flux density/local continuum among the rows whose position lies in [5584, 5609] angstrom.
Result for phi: 5595.5 angstrom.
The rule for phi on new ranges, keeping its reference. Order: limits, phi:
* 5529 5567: 5560.5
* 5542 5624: 5580.5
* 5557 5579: 5560.5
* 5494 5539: 5495.5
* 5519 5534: 5520.5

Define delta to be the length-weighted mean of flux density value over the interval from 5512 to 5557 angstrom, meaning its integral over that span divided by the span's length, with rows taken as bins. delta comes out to 5.83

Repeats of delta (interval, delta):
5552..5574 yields 5.86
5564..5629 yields 6.08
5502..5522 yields 5.81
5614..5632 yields 6.19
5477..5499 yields 5.94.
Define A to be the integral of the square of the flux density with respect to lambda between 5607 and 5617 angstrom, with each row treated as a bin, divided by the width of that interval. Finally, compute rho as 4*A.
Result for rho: 161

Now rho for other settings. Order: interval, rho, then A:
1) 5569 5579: 190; 47.5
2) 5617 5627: 161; 40.3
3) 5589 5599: 145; 36.2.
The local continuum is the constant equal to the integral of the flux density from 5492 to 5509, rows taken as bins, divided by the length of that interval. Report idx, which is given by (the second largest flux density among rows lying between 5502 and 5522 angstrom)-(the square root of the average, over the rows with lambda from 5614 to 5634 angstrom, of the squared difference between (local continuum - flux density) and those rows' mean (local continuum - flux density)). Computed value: 5.5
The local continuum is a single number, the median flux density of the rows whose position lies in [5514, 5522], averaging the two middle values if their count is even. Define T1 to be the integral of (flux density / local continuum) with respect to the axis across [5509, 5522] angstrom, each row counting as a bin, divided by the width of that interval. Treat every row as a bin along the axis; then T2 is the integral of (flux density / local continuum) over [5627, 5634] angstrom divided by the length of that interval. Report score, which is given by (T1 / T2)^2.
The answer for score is 1.22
